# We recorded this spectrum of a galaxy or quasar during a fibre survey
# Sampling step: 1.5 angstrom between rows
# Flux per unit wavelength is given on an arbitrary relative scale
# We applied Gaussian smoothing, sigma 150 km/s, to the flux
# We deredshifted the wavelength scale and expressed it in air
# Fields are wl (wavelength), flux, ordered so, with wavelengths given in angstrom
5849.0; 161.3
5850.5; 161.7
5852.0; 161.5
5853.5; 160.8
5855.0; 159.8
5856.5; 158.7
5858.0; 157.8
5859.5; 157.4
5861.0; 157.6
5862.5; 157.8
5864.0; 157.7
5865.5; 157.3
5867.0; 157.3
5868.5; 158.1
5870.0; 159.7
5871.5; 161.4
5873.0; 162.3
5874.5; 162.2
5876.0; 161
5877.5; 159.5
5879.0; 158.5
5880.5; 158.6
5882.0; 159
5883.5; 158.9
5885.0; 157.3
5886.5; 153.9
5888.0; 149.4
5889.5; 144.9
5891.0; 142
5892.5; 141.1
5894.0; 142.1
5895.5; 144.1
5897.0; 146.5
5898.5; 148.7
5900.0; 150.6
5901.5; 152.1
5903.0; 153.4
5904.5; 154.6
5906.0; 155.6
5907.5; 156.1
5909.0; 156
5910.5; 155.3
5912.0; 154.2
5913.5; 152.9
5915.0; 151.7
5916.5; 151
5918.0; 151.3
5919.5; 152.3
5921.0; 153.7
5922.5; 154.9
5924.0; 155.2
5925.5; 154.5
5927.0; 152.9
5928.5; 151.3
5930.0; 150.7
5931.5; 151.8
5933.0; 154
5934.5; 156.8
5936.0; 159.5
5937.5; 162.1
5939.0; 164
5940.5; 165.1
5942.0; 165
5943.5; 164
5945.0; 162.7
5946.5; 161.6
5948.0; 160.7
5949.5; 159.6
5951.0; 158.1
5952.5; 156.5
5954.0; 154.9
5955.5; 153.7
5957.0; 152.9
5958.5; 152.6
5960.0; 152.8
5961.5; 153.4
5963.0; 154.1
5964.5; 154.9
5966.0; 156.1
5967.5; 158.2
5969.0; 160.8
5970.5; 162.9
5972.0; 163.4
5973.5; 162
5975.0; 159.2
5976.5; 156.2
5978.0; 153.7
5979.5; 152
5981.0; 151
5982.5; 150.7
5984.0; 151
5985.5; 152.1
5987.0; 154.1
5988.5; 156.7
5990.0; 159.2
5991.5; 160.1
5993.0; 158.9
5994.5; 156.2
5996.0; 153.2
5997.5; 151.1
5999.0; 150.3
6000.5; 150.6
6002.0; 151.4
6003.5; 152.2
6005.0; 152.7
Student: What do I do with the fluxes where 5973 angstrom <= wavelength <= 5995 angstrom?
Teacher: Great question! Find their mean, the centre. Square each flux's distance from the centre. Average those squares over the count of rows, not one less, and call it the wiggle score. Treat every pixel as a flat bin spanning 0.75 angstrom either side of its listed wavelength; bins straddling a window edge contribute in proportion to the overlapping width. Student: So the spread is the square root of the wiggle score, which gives 3.6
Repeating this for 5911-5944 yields 4.9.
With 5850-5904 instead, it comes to 6.3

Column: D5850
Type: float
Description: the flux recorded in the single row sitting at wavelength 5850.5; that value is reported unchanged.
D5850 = 161.7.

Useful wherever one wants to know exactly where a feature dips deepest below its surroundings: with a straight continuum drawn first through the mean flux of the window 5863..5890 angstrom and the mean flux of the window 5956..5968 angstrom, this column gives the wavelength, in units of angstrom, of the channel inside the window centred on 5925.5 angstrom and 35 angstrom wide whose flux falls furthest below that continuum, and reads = 5916.5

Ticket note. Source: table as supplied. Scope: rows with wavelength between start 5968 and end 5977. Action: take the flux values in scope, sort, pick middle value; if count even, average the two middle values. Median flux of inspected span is 161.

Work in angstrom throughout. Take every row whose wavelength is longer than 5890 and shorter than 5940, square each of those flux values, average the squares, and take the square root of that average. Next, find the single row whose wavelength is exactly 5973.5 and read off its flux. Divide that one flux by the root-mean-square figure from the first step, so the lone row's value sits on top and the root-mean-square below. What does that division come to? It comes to 1.06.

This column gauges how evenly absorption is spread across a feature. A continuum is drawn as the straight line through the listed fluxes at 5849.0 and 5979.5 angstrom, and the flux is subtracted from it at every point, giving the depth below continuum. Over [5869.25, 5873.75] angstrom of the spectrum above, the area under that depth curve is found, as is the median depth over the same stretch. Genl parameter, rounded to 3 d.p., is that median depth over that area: 0.263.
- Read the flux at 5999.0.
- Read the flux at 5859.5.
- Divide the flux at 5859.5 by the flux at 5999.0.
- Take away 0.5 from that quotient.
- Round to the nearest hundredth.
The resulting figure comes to 0.55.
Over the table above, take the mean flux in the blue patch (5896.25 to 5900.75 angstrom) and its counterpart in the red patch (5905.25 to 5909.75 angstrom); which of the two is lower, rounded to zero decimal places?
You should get 149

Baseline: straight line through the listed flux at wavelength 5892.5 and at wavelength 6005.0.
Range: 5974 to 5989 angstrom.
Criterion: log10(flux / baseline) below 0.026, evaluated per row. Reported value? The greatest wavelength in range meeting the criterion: 5988.5 angstrom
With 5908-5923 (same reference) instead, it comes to 5919.5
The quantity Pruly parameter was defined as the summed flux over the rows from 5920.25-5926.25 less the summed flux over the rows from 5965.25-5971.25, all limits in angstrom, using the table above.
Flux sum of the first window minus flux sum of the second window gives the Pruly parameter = -20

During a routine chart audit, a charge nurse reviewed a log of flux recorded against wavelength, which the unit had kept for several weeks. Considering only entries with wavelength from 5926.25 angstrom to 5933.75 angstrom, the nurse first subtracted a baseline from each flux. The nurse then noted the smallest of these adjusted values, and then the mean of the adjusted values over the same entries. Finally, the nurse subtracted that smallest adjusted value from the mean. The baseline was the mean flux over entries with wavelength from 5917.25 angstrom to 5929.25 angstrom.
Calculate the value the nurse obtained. 1.4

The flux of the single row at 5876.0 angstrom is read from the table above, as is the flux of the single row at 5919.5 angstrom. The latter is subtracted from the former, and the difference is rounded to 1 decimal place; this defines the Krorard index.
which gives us 8.7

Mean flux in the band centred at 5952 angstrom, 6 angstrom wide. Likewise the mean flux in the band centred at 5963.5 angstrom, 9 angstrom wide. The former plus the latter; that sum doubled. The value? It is 624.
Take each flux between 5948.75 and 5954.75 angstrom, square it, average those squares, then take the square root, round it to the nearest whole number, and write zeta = 157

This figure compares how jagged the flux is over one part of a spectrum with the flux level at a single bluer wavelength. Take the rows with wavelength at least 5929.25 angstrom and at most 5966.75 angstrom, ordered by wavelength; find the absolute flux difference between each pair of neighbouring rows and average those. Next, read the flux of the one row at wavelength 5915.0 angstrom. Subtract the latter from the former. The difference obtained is -150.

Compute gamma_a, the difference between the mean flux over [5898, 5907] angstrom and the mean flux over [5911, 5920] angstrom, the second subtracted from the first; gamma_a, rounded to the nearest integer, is 0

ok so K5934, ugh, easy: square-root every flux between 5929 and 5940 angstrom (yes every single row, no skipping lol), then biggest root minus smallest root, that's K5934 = 0.5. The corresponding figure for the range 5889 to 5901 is 0.4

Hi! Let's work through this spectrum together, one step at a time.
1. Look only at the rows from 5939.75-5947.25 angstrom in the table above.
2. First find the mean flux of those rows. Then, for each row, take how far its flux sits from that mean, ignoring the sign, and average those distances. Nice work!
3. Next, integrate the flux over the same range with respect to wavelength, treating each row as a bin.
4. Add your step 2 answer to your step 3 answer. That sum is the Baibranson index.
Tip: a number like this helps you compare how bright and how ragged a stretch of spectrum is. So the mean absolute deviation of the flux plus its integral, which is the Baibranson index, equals 1229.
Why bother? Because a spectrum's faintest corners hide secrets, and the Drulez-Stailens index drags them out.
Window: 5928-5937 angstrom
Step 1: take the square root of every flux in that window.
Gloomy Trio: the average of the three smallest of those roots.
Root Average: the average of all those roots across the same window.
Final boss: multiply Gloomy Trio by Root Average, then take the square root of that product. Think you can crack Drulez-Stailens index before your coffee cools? 12.4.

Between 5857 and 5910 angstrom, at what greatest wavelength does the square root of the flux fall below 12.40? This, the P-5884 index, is 5903.0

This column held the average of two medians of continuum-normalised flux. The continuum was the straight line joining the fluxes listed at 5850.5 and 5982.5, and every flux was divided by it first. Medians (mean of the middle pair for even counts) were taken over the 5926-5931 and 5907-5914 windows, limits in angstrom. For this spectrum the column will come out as 0.98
